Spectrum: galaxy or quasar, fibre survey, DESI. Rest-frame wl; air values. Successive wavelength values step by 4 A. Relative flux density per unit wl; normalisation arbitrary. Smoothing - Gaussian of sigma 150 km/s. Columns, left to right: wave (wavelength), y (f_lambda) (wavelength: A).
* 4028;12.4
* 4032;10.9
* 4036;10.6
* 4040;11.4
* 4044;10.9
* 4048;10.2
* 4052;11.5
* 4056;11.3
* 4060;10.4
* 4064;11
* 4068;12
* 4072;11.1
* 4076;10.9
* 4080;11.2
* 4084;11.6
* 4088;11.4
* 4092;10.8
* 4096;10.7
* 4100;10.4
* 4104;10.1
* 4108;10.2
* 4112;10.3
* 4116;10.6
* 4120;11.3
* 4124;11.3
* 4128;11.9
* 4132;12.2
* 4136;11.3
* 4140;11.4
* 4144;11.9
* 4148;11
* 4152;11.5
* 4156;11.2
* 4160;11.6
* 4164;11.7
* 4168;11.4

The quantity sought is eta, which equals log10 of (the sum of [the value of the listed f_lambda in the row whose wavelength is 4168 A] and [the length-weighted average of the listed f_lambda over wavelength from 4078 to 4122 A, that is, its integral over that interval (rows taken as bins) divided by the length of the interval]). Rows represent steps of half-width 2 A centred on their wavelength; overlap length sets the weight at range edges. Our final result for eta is 1.35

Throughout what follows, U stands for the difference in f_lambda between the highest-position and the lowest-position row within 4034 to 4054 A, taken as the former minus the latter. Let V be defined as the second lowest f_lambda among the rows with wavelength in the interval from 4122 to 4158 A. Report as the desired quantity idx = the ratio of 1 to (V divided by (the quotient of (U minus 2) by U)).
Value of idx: -0.11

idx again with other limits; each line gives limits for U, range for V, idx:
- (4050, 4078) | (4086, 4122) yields 0.42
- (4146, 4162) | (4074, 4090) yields -0.21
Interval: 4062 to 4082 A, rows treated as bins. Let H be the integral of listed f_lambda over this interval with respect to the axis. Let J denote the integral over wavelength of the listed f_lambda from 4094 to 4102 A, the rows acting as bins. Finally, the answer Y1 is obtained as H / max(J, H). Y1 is 1.0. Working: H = 225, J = 84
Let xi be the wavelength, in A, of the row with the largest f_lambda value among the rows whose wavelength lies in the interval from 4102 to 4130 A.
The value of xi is 4128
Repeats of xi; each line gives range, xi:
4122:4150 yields 4132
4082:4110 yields 4084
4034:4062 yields 4052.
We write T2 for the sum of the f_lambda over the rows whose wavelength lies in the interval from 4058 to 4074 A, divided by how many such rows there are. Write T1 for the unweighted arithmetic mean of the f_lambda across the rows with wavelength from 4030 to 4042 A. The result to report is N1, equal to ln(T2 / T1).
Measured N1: 0.01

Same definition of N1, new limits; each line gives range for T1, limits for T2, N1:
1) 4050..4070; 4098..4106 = -0.09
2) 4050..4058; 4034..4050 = -0.06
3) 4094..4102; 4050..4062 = 0.05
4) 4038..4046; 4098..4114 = -0.08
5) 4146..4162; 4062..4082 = -0.01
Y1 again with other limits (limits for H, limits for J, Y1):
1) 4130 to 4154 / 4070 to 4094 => 1.0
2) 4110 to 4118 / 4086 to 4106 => 0.4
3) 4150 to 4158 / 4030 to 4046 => 0.5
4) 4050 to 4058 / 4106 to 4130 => 0.3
